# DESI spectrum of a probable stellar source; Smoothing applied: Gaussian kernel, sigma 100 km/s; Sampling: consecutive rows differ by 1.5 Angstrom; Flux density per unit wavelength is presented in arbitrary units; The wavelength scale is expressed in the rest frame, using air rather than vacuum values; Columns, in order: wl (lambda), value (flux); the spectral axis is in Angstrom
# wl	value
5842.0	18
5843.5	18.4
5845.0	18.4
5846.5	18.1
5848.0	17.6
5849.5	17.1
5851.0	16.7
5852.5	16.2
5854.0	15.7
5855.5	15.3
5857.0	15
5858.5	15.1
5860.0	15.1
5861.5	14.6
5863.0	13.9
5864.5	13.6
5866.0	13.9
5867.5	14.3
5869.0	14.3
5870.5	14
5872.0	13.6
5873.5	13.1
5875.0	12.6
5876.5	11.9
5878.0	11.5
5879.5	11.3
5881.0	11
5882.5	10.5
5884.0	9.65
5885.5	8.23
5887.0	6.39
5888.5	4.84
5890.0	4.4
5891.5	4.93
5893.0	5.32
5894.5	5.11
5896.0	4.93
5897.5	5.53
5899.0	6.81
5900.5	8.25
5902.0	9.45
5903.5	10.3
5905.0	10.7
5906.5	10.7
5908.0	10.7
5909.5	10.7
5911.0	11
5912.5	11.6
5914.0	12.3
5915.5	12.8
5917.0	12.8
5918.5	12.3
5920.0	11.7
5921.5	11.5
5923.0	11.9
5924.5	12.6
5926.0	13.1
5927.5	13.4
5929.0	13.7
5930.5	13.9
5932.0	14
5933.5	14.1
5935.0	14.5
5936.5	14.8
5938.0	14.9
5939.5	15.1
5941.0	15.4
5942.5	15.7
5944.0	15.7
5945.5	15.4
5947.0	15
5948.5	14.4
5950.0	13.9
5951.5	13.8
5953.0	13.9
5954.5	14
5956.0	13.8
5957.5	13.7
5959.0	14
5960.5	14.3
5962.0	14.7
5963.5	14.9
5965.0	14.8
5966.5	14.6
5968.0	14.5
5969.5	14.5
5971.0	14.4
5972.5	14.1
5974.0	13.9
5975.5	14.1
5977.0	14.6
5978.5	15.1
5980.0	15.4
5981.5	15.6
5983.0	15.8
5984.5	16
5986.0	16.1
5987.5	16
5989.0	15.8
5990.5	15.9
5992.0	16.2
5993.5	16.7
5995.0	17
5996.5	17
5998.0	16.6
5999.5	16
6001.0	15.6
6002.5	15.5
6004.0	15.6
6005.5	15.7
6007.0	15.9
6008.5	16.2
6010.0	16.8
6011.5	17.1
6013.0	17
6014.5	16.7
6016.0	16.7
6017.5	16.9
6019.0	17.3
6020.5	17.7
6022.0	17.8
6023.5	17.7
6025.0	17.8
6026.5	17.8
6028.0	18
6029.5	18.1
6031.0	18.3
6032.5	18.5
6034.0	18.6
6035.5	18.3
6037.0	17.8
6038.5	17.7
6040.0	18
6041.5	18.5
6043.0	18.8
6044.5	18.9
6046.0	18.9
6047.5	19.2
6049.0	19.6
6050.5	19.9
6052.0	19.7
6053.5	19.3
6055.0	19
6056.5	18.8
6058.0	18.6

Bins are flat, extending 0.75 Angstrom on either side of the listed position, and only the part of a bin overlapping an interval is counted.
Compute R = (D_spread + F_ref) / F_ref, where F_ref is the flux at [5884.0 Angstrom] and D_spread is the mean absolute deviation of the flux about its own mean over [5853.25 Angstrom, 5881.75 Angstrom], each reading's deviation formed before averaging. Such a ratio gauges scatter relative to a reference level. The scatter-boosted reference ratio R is 1.12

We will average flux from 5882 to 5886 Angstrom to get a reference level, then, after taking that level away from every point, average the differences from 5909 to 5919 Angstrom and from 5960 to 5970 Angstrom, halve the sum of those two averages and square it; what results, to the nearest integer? 15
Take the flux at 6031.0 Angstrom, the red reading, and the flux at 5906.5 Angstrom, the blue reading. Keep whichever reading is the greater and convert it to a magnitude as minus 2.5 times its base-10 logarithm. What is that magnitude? -3.16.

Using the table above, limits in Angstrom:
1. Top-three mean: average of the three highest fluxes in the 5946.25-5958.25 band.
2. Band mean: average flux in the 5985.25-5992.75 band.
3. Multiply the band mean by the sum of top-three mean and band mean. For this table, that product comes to 487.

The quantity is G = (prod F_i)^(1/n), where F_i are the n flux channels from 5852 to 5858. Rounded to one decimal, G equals 15.5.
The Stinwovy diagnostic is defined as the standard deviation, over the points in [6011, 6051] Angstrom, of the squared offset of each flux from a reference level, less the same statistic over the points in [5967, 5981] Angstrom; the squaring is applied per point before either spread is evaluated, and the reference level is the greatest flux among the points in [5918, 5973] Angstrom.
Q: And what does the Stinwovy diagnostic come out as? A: 3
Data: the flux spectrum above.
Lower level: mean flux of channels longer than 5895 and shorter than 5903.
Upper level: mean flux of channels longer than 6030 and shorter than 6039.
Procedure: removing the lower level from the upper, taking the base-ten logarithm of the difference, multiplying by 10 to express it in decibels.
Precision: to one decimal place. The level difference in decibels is 10.5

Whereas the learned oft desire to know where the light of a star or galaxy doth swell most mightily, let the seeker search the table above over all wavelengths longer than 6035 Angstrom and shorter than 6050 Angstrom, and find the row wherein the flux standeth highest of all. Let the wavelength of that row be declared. 6049.0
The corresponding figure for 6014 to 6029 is 6028.0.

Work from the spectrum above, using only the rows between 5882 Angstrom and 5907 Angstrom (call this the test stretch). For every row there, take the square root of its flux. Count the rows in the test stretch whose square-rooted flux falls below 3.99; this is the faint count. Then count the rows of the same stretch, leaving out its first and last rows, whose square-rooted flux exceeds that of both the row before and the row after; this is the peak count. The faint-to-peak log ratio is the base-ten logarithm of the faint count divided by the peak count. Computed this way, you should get 1.23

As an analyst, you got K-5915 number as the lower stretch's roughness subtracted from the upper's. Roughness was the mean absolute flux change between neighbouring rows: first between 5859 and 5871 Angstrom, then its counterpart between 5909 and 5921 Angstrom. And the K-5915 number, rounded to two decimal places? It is 0.10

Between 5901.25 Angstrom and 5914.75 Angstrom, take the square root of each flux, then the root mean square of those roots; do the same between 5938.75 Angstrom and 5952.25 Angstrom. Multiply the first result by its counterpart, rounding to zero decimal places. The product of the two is 13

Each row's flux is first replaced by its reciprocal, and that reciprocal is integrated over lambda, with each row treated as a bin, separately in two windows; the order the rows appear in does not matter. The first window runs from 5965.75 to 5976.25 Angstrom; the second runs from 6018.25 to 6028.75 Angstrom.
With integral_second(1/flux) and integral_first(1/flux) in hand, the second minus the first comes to -0.14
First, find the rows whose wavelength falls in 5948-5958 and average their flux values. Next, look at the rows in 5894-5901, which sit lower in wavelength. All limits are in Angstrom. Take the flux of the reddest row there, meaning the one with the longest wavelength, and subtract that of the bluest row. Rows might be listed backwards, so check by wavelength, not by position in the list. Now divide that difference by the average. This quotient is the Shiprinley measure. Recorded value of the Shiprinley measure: 0.23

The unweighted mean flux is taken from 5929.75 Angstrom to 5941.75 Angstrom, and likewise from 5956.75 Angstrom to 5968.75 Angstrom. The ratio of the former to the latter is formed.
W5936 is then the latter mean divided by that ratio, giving 14.3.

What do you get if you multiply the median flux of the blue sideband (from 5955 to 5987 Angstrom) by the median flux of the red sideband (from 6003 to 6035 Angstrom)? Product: 253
